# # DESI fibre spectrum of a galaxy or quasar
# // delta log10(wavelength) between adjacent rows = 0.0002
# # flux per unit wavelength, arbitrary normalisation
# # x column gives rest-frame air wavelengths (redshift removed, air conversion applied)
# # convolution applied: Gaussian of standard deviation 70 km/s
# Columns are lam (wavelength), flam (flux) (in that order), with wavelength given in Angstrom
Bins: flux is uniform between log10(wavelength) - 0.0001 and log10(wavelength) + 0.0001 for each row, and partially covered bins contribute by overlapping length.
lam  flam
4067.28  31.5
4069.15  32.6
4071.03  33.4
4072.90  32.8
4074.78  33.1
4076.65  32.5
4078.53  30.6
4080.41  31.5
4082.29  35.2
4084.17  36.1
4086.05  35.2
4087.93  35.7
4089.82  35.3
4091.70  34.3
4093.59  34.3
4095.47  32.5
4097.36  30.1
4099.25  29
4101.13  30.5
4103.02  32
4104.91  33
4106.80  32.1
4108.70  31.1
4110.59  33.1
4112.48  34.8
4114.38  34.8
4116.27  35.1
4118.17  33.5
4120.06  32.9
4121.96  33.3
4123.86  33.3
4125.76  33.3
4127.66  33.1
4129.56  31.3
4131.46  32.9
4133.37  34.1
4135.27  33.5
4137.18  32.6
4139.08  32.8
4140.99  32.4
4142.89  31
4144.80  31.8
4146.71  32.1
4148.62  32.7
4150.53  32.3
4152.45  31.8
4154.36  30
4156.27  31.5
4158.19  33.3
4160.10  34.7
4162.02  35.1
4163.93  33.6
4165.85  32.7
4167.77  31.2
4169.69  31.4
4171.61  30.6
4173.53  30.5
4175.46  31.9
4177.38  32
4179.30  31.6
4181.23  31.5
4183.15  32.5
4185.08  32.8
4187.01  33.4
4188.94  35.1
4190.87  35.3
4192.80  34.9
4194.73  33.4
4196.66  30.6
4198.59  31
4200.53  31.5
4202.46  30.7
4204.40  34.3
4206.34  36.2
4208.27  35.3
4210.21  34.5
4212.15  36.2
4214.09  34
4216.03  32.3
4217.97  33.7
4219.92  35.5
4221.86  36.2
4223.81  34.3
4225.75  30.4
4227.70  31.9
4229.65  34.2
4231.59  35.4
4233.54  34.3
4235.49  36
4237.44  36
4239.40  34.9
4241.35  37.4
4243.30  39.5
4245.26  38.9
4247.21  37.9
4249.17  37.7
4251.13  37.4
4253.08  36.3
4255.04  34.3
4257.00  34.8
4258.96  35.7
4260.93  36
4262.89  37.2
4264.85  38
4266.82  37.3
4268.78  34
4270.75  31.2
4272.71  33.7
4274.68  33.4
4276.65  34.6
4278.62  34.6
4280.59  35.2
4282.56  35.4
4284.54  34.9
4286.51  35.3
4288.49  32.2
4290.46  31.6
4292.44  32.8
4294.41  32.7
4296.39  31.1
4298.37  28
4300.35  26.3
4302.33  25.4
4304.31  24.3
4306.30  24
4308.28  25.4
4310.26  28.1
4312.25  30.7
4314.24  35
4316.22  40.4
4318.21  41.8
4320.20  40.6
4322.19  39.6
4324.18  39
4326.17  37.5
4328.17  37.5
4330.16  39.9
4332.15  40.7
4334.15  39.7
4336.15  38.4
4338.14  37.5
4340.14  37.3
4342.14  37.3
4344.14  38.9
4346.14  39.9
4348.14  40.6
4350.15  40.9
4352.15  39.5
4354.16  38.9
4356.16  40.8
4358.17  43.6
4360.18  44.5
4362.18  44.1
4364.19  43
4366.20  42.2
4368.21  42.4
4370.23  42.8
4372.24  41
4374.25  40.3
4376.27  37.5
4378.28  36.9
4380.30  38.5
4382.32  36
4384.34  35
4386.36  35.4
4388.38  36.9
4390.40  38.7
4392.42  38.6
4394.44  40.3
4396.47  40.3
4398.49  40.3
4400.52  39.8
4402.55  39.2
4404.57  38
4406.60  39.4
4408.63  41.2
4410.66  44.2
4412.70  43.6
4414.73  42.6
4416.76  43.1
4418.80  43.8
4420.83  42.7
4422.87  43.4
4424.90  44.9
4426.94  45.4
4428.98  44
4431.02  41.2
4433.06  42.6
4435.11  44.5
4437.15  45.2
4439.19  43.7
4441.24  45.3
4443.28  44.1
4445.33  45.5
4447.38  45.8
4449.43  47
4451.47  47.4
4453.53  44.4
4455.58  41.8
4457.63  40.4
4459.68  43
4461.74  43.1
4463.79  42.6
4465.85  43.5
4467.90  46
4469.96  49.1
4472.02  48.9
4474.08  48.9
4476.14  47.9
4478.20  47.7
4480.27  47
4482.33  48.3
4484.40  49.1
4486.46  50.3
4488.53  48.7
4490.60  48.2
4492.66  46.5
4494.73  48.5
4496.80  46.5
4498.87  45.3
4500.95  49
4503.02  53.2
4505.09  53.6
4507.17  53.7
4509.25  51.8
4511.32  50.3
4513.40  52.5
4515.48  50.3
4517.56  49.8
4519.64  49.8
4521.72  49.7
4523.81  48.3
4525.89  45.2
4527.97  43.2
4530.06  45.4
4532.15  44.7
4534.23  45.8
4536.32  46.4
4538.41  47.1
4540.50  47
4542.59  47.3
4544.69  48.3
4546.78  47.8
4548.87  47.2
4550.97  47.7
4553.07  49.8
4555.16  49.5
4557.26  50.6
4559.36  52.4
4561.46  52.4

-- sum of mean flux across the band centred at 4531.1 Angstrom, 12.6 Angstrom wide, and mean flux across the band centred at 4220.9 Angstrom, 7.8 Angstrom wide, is 80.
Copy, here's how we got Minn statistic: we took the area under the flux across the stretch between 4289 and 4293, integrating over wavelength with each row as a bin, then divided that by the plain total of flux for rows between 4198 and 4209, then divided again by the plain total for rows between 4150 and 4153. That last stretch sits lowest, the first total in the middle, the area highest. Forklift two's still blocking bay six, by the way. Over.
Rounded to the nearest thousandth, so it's 0.010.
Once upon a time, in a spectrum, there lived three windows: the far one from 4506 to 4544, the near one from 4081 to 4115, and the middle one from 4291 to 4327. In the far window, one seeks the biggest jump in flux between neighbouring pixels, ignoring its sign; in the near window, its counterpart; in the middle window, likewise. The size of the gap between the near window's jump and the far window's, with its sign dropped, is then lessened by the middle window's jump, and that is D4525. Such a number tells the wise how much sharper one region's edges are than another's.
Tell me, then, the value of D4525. -5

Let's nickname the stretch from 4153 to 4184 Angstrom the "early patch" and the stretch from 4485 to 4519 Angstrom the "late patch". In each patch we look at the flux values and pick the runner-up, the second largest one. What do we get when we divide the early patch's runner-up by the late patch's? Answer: 0.65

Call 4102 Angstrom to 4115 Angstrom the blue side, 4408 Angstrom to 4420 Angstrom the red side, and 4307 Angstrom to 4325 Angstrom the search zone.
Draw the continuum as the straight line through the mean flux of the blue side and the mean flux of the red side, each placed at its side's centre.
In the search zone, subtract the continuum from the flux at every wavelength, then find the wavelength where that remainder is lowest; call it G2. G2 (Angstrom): 4308.28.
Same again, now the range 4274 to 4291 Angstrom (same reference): 4290.46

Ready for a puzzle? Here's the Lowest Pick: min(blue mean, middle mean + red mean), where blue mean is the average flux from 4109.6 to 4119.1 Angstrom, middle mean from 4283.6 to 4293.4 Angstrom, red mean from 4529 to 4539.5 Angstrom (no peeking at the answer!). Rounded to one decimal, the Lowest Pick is 34.3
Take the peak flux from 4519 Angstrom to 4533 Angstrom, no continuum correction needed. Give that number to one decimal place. 49.8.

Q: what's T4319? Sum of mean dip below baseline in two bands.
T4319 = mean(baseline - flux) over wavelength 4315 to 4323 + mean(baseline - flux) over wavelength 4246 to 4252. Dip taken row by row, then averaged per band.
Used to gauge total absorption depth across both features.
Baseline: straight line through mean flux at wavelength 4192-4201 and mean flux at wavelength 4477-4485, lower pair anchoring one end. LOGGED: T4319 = -4.0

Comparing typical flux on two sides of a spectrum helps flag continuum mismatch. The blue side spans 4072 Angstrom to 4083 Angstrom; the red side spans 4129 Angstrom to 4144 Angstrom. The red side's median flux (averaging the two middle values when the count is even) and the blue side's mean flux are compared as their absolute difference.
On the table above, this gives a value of 0.1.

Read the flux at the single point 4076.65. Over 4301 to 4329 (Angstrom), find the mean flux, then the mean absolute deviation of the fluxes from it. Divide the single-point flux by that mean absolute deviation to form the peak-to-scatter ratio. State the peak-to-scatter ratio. 5.3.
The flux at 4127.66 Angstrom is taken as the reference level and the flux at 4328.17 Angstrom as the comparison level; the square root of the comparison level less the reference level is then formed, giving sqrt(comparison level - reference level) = 2.1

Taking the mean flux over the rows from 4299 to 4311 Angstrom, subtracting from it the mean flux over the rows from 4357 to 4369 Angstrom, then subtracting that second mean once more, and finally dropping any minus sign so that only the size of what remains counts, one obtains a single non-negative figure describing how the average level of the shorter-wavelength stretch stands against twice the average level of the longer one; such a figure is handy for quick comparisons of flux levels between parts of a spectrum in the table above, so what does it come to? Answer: 61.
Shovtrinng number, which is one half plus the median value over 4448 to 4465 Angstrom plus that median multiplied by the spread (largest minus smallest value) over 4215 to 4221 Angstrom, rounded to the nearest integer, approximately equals 181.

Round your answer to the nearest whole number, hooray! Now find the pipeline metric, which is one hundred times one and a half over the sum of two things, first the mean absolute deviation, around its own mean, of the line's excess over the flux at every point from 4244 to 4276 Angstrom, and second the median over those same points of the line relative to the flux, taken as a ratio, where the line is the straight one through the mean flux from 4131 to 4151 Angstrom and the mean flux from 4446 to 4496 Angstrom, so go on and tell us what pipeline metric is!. 50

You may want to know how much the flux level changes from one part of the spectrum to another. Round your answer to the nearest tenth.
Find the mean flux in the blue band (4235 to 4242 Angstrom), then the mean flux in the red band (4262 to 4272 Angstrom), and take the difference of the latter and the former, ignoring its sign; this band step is 0.5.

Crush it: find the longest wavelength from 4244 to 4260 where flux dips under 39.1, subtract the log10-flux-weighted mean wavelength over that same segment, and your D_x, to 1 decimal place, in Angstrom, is 6.9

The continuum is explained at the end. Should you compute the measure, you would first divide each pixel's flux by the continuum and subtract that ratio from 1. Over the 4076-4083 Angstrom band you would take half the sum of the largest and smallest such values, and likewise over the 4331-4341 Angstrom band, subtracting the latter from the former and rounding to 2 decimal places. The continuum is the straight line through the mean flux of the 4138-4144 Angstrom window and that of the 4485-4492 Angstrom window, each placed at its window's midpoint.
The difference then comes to -0.19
